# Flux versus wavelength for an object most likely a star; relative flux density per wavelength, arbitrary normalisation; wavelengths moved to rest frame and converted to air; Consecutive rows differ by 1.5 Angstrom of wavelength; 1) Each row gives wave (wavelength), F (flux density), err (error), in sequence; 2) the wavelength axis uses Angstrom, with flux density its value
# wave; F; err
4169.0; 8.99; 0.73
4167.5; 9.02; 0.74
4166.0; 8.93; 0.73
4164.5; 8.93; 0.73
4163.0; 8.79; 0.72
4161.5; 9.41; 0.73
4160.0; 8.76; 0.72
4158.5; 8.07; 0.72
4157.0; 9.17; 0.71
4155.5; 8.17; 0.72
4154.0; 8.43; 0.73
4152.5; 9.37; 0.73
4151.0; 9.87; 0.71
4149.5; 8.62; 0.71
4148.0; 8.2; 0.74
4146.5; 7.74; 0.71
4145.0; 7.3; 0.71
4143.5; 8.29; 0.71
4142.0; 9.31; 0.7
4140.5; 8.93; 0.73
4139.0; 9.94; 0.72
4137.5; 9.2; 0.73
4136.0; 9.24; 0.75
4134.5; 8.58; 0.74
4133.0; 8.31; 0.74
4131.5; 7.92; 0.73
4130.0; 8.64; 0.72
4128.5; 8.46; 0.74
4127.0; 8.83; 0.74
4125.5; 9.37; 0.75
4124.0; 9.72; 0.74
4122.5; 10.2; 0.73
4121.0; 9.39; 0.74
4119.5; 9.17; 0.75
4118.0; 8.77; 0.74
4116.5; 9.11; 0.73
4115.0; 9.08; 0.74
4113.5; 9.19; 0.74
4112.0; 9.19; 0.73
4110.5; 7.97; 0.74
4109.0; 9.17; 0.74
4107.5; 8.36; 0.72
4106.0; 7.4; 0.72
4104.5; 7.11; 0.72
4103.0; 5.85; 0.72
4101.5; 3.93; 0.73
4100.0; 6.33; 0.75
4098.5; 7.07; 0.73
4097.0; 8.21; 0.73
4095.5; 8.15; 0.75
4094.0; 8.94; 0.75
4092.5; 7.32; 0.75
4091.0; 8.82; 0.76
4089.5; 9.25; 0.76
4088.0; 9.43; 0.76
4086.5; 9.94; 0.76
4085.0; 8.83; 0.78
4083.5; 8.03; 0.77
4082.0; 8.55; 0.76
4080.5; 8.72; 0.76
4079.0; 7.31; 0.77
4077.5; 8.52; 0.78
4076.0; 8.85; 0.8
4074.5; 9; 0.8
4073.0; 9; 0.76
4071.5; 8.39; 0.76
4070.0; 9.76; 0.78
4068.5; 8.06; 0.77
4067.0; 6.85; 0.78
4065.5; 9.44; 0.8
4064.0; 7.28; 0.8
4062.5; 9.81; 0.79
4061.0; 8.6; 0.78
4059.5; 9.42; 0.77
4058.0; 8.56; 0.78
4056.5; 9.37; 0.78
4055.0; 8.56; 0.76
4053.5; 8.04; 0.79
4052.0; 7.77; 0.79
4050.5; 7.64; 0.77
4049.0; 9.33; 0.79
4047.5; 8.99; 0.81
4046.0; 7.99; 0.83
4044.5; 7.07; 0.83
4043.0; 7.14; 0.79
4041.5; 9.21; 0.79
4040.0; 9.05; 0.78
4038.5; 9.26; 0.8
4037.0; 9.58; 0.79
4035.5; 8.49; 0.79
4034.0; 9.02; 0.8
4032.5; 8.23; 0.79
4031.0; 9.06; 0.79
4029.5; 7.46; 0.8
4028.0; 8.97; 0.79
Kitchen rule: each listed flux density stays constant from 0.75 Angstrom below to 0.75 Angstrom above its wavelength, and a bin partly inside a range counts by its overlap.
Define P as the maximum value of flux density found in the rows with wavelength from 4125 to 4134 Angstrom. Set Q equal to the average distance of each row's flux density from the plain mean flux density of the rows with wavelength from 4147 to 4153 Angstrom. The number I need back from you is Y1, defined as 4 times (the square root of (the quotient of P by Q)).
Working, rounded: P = 9.37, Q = 0.6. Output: 15.7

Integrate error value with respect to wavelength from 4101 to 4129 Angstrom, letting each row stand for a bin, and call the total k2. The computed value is 20.6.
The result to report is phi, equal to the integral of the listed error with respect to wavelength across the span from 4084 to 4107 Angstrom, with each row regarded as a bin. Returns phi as 17.1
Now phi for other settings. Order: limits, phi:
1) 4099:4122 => 16.9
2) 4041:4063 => 17.4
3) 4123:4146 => 16.8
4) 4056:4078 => 17.2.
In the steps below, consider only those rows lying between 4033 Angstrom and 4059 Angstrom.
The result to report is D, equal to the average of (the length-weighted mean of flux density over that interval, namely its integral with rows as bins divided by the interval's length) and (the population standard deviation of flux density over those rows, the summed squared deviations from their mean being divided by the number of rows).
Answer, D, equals 4.66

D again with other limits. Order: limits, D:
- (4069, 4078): 4.67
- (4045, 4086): 4.65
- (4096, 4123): 4.79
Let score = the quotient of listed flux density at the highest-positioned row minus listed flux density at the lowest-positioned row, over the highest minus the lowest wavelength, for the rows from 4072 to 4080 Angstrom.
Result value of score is -0.3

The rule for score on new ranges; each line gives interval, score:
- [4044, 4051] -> 0.1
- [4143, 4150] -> 0.1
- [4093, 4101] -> -0.4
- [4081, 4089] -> 0.1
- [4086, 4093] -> -0.4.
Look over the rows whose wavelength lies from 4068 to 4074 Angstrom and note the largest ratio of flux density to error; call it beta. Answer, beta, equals 12.5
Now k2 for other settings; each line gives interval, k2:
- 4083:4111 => 20.8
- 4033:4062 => 22.9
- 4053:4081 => 21.8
